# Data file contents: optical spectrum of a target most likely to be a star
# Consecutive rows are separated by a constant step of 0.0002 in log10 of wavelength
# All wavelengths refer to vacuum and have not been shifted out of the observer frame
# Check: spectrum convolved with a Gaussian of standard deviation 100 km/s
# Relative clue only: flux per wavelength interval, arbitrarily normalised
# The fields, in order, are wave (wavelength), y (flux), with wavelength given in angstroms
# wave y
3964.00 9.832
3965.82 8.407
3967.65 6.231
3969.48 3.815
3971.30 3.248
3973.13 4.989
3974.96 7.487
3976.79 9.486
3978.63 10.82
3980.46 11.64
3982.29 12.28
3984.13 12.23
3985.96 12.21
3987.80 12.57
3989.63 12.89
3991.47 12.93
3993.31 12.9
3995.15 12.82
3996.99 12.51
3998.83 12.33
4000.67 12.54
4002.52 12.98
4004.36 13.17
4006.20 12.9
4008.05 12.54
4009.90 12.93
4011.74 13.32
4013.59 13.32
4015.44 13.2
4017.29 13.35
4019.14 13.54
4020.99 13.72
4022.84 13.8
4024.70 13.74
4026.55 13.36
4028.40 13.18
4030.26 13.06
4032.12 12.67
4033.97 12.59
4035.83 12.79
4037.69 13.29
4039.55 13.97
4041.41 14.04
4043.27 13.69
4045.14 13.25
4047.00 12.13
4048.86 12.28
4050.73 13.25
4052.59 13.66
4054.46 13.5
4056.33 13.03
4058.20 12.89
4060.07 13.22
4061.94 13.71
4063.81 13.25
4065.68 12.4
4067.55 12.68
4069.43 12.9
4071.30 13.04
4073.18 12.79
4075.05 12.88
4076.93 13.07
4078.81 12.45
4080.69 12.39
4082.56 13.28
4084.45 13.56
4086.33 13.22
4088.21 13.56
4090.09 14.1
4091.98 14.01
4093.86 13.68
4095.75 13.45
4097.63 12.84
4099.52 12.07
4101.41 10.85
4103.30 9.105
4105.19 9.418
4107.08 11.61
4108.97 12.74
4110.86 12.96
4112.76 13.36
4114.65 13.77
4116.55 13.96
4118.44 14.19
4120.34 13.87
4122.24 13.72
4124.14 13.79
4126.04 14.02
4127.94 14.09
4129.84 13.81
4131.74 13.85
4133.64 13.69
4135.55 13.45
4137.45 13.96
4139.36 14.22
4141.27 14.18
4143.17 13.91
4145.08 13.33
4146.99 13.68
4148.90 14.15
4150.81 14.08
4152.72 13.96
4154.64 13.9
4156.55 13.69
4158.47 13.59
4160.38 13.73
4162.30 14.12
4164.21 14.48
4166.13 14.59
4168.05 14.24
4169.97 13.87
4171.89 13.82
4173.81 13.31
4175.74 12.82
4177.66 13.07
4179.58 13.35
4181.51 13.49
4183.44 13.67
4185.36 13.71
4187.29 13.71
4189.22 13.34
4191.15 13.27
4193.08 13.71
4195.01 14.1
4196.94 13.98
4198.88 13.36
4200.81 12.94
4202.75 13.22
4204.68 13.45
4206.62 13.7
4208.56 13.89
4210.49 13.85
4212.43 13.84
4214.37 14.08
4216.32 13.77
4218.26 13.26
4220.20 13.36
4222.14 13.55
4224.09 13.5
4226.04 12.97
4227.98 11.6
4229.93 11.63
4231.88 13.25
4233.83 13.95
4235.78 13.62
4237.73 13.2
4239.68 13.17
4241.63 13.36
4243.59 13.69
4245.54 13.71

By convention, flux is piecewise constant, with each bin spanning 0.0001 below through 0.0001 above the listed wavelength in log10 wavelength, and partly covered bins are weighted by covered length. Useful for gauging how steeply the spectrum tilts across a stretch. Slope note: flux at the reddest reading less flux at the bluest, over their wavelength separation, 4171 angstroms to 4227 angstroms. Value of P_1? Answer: -0.02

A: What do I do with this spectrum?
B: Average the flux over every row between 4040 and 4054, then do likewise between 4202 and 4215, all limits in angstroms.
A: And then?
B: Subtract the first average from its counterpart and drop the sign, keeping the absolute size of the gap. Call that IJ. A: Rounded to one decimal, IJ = 0.5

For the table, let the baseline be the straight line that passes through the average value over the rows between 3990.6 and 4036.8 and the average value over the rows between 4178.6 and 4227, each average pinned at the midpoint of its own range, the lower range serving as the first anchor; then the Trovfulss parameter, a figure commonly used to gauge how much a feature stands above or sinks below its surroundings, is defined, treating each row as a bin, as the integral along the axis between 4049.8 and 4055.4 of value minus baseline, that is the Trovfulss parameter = 1.8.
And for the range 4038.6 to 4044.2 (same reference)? 4.3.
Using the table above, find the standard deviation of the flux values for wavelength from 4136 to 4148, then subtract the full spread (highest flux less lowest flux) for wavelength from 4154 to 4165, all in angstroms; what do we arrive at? -0.6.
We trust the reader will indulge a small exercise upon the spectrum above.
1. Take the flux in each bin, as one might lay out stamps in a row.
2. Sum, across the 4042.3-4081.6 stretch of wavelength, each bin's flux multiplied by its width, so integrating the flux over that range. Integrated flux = 510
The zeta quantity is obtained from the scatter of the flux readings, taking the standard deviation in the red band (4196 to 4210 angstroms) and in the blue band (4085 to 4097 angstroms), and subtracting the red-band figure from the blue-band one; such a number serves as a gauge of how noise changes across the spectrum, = -0.04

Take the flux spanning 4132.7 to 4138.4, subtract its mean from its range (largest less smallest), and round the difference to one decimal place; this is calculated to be -13.2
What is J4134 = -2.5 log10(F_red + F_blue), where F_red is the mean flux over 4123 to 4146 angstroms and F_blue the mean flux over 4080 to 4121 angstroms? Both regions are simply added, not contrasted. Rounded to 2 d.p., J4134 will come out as -3.57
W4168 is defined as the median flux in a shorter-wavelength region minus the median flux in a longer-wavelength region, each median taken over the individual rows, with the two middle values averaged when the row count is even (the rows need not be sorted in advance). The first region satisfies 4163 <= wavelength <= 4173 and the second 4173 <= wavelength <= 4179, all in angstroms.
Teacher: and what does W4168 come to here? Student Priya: 1.2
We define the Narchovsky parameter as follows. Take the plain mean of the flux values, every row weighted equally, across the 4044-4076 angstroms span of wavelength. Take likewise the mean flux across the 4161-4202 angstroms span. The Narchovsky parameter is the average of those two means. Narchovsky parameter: 13.3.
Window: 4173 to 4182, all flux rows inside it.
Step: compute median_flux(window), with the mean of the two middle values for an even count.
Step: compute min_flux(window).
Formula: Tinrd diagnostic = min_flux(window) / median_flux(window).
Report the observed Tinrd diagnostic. 0.963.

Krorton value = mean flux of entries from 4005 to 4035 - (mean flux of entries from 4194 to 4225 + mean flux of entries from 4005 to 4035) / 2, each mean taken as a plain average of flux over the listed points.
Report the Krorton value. -0.21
